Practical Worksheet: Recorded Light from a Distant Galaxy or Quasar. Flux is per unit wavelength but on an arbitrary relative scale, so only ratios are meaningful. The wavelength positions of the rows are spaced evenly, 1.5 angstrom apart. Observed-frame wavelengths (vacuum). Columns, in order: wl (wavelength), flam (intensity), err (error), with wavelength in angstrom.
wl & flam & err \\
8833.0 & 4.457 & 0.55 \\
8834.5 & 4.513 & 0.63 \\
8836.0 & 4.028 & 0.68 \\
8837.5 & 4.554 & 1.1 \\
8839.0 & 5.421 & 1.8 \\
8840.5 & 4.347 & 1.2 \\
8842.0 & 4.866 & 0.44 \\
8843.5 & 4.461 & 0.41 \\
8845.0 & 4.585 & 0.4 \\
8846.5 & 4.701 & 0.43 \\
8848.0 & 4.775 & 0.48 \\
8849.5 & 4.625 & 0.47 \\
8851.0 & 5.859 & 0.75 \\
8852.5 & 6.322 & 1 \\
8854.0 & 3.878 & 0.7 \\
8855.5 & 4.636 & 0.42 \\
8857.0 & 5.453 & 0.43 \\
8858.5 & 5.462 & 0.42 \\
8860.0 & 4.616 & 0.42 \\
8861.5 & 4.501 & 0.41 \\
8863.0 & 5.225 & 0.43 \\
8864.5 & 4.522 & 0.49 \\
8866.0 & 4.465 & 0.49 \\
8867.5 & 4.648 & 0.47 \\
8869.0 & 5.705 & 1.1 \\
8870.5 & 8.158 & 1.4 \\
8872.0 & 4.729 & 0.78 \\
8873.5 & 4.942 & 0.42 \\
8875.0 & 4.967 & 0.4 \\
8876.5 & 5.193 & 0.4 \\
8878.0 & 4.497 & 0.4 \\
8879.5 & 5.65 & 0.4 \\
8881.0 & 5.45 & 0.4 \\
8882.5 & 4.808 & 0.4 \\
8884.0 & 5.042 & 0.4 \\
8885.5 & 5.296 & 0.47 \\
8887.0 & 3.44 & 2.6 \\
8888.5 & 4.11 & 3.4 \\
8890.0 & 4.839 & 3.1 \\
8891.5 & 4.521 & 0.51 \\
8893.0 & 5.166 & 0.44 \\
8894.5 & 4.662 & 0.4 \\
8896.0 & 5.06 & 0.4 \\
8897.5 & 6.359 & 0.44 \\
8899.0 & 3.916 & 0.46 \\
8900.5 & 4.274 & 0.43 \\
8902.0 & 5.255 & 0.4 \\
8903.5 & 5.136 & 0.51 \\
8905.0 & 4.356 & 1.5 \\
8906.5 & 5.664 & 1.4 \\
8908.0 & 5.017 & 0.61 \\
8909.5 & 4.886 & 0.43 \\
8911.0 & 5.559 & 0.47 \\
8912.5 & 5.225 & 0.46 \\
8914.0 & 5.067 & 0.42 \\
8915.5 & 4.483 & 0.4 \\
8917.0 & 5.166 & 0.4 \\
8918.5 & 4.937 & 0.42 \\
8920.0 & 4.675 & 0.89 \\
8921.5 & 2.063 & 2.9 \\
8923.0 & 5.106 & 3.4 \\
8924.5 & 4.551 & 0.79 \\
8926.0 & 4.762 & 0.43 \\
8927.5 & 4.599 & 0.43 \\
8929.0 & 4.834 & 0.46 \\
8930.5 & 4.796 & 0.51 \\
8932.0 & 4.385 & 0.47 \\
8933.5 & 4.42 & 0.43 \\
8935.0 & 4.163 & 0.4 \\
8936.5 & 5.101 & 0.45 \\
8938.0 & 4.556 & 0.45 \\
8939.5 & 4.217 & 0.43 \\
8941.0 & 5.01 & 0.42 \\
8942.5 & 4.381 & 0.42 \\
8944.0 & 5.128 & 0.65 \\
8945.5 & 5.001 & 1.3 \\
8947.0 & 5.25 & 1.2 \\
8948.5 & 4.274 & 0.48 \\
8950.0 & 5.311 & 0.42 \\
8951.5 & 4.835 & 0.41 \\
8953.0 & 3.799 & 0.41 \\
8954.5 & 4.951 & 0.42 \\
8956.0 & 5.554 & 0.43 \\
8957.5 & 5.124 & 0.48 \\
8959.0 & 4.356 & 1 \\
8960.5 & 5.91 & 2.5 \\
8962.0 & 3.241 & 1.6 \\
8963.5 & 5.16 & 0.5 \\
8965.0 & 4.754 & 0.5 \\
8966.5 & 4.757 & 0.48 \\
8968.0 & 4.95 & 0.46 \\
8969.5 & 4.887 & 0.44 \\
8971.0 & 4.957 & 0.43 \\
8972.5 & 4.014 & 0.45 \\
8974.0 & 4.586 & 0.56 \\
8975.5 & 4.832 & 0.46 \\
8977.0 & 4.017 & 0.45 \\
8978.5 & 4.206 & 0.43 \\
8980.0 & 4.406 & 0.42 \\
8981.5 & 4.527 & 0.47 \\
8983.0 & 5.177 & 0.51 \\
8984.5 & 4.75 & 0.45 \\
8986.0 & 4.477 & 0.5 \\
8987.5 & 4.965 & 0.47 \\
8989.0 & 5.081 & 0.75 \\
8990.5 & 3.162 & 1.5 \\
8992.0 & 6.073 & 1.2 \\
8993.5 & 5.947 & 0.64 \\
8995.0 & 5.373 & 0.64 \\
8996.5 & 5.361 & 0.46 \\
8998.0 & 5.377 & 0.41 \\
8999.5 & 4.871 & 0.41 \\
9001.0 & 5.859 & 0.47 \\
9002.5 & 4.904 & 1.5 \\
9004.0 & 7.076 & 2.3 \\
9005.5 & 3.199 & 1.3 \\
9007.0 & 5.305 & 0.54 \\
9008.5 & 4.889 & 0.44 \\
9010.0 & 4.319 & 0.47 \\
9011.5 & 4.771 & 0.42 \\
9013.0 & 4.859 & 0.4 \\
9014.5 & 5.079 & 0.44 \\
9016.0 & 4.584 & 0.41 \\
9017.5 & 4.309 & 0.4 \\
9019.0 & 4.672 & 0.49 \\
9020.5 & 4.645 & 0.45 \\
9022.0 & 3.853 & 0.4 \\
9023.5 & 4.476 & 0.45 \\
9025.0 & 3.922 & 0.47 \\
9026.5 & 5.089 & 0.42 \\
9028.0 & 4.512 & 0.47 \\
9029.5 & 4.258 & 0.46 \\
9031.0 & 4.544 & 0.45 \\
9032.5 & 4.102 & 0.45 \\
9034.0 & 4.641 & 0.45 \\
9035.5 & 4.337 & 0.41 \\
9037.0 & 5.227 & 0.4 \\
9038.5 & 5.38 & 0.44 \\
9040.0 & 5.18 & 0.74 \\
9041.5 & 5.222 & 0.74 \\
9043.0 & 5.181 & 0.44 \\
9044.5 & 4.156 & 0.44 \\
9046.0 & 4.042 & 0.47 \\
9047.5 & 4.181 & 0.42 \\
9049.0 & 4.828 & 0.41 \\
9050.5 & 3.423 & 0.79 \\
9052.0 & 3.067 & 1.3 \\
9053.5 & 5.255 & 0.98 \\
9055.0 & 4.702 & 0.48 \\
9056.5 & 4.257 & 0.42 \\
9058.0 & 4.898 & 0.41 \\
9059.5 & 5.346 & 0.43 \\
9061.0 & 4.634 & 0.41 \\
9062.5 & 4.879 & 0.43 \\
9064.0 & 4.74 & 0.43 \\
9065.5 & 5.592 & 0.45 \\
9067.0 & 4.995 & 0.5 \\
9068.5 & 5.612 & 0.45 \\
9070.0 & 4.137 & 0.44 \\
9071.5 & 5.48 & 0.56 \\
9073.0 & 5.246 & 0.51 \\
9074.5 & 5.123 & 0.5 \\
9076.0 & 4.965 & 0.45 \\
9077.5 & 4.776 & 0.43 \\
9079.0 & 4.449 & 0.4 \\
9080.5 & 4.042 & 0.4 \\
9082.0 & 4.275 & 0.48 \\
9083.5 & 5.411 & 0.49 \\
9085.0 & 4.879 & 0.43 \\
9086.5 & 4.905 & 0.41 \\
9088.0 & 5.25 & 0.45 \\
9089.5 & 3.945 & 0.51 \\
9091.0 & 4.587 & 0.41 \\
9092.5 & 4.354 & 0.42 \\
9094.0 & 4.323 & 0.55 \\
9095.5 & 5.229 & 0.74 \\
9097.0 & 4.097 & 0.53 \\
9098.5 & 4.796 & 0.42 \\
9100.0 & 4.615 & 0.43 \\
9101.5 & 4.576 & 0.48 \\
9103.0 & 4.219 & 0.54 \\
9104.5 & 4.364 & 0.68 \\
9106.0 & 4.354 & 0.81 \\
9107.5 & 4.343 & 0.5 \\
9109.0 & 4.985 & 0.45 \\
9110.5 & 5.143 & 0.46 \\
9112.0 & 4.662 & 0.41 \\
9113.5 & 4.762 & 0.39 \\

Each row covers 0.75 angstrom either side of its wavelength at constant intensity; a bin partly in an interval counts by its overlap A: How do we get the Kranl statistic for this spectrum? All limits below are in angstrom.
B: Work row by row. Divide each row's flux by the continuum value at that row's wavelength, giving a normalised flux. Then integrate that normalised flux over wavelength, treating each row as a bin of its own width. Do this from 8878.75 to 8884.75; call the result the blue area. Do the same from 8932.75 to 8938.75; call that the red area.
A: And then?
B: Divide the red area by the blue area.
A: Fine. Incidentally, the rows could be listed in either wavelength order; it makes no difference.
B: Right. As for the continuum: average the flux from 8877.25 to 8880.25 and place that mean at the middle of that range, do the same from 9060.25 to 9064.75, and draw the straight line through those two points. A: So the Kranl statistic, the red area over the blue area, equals 0.89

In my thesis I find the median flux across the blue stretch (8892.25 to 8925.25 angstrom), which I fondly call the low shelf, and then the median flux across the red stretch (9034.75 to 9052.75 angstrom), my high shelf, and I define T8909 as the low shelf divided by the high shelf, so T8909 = 1.100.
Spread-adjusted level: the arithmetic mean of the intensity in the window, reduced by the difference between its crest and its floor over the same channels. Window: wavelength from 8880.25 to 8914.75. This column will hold 2.0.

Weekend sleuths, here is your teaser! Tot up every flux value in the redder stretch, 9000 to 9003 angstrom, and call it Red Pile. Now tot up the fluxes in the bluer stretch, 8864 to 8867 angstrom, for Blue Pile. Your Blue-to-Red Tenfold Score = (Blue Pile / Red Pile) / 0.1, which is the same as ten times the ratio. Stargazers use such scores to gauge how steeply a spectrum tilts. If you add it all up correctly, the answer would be 8.3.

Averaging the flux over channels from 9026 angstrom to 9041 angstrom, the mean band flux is 4.7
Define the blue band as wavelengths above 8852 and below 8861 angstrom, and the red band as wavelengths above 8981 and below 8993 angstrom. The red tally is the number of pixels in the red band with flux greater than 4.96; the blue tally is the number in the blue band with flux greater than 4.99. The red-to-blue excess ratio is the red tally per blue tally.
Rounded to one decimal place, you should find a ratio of 1.3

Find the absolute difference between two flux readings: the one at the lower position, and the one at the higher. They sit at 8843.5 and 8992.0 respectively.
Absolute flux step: 1.6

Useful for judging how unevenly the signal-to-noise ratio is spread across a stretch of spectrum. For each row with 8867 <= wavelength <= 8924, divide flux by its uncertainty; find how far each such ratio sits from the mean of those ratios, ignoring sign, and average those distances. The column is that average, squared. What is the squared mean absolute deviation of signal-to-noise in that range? 13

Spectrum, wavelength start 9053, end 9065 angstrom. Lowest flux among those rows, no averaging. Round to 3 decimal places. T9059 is 4.257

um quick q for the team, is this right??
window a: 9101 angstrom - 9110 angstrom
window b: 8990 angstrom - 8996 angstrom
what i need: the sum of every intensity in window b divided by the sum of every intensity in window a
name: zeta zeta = 0.77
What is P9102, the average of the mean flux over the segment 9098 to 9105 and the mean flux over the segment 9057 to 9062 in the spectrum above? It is 4.7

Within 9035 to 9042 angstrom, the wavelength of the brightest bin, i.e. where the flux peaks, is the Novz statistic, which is 9038.5 angstrom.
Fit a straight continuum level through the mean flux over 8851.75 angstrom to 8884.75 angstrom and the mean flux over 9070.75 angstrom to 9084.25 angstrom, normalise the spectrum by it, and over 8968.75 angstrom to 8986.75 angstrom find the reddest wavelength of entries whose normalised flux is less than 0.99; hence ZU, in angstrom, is 8986.0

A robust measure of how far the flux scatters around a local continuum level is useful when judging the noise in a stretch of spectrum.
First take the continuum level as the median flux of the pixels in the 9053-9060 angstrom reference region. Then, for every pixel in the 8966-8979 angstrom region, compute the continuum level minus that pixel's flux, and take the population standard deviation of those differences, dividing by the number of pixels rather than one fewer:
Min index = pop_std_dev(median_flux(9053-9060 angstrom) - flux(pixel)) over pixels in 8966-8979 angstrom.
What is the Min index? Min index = 0.37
